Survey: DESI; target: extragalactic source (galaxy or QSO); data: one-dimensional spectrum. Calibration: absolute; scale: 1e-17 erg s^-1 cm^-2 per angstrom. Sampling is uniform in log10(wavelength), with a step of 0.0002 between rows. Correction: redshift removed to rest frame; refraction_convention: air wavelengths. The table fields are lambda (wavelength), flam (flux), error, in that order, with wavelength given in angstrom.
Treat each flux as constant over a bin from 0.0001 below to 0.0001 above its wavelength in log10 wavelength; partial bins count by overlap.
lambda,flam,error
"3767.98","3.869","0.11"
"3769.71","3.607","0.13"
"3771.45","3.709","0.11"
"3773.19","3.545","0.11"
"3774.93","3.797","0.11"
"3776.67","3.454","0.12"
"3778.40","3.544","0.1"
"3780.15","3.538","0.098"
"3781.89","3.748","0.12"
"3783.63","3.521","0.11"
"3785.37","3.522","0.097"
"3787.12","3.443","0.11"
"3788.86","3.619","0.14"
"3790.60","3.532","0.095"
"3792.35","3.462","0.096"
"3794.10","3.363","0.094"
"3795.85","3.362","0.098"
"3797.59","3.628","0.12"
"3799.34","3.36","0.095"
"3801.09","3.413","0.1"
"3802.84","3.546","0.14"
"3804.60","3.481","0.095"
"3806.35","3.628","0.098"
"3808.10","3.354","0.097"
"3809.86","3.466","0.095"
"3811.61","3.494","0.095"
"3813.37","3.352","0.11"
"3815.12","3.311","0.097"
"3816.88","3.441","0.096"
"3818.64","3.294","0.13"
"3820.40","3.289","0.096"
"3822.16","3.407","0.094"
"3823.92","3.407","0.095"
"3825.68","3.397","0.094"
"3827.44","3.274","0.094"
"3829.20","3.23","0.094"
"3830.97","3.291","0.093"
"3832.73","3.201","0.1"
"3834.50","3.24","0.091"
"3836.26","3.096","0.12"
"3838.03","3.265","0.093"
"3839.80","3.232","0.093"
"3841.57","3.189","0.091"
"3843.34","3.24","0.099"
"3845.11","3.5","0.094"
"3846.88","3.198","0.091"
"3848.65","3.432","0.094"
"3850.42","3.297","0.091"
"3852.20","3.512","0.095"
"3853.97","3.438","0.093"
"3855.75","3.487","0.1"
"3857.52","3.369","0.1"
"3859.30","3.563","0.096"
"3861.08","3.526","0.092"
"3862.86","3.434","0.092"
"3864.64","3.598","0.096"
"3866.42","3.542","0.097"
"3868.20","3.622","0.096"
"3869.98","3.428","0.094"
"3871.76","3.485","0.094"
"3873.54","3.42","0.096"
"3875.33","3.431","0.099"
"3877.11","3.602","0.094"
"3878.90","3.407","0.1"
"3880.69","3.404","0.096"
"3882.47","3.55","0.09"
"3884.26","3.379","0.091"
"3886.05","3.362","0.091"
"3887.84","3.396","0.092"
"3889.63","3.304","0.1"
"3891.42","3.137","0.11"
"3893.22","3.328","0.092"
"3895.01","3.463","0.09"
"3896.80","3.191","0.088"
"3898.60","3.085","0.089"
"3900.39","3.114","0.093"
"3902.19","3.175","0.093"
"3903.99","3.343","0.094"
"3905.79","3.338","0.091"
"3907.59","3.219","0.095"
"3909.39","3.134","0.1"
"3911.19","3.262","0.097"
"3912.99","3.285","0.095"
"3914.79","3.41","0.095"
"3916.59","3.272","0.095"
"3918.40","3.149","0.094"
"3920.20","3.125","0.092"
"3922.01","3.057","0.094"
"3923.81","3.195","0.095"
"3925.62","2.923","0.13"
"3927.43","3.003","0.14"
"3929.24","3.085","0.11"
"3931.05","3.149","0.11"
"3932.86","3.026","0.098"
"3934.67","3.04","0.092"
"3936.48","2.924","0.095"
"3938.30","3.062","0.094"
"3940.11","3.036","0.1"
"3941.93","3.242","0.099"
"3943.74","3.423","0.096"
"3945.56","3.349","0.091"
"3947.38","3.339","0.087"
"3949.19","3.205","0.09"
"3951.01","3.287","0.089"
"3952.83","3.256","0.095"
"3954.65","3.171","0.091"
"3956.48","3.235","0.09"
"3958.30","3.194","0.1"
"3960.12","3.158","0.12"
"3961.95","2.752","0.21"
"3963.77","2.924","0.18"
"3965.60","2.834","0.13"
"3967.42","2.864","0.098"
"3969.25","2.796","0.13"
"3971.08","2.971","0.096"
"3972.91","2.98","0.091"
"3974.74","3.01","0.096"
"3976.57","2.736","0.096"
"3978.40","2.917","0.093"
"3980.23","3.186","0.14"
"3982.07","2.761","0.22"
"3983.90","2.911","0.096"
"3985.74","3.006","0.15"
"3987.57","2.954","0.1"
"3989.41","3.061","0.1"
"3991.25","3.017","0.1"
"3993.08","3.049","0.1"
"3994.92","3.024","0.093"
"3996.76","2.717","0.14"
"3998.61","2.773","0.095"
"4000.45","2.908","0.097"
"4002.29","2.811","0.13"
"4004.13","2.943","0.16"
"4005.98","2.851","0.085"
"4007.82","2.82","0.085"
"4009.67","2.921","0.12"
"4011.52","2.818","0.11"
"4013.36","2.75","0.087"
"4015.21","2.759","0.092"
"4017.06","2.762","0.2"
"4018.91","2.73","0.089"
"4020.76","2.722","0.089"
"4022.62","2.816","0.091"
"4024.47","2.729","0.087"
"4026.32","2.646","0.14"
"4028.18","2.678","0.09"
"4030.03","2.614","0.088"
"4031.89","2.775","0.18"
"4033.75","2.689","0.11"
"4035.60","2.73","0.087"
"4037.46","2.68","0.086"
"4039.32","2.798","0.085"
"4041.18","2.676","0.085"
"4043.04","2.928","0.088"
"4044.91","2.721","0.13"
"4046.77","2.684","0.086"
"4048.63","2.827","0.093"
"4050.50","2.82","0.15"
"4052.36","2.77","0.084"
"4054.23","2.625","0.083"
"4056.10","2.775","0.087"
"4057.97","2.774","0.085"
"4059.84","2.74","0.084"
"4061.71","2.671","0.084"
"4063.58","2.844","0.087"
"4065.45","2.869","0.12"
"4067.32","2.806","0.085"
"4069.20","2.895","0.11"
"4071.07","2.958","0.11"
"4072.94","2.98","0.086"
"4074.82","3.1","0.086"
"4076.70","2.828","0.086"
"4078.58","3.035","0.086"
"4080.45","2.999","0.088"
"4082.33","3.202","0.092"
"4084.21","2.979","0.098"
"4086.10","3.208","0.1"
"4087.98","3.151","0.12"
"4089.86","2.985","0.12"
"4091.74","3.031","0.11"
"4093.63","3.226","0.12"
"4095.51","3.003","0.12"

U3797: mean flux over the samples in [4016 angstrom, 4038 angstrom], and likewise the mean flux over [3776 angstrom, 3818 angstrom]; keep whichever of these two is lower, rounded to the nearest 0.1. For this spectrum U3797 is 2.7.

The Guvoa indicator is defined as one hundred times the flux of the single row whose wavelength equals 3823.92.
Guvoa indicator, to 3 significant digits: 341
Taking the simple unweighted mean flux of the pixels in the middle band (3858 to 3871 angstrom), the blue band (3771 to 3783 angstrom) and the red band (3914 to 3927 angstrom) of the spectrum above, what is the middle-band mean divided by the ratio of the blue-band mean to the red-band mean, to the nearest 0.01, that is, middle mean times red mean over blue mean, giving 3.08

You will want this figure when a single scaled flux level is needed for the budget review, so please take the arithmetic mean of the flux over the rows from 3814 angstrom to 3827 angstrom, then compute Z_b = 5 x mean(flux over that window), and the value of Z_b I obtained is 16.8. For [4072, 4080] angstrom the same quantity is 14.9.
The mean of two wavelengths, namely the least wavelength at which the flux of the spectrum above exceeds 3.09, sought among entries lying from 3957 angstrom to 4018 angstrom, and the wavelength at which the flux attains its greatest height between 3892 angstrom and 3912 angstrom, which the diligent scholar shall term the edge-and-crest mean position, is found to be 3926.7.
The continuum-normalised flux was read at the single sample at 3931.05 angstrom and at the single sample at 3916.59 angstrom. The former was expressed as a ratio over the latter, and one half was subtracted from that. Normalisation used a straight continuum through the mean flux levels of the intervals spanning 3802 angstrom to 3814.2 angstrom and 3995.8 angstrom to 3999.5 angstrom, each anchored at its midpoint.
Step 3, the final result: 0.48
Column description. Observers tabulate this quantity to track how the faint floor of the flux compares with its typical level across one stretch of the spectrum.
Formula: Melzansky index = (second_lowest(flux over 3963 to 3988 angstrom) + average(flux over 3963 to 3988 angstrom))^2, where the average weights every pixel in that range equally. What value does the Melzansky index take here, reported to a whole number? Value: 32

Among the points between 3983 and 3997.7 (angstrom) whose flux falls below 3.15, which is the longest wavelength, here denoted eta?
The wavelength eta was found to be 3996.76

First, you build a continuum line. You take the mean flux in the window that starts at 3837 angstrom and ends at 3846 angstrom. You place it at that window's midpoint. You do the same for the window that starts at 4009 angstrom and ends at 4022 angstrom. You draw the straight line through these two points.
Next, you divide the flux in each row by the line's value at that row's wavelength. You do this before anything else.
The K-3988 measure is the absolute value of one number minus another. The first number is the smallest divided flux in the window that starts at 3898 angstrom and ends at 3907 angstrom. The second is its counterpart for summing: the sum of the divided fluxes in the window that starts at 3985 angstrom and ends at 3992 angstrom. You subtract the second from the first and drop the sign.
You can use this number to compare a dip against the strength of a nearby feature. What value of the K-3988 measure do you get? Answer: 3.2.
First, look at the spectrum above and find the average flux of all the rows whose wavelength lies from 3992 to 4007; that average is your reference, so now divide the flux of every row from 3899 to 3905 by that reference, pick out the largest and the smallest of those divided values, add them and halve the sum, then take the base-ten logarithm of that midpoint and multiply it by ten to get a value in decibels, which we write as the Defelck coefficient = 0.49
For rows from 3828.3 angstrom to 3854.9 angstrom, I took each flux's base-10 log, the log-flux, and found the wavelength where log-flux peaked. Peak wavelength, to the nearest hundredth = 3852.20 angstrom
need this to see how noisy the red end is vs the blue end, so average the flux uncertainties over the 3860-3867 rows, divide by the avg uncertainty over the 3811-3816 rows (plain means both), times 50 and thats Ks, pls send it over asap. 47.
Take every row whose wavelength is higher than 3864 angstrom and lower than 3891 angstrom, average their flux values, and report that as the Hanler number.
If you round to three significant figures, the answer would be 3.46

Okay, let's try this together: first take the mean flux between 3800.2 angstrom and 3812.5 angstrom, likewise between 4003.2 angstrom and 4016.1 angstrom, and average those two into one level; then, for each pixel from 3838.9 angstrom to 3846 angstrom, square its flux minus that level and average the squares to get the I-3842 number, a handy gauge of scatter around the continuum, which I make 0.03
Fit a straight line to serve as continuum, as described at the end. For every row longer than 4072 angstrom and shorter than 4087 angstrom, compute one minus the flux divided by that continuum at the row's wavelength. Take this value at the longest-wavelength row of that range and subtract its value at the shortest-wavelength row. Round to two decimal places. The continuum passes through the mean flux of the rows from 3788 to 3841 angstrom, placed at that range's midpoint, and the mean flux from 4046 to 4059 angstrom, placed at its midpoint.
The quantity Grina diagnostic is -0.10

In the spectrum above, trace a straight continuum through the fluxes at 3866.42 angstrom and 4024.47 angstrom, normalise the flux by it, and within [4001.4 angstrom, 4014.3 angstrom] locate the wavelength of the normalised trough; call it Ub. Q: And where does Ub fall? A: 4013.36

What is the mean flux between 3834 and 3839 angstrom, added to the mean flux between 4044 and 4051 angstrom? 5.96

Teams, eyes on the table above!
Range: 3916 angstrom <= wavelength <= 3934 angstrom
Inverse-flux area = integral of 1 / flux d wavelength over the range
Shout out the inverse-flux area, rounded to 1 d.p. 5.8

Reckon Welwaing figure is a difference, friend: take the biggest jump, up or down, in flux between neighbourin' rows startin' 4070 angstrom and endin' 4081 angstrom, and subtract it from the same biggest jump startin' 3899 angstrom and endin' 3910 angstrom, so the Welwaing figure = -0.10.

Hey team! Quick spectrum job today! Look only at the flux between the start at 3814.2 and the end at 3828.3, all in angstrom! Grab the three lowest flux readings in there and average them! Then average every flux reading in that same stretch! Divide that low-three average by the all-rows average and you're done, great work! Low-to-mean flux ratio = 0.980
